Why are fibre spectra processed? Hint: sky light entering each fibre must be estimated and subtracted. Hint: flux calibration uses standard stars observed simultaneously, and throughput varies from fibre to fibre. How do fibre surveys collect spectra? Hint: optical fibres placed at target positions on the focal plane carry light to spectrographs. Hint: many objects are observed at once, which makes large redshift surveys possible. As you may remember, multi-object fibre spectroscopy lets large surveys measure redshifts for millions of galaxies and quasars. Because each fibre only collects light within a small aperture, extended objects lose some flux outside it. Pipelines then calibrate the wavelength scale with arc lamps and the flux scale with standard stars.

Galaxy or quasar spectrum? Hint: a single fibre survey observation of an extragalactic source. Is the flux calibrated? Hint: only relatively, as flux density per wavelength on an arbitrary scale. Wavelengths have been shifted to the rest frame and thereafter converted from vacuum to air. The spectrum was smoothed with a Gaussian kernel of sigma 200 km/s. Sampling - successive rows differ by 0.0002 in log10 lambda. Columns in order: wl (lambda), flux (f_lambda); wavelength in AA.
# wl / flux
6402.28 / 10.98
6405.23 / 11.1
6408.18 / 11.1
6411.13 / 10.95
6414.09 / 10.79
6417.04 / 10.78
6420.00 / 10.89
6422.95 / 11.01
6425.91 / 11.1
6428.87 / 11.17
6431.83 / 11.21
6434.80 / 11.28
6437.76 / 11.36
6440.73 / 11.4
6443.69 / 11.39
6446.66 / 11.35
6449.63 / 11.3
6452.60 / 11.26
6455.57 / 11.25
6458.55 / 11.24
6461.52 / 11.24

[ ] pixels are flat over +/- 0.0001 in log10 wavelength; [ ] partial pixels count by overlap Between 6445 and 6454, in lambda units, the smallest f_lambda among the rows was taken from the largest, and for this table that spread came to 0.09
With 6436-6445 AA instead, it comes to 0.04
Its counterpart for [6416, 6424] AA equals 0.23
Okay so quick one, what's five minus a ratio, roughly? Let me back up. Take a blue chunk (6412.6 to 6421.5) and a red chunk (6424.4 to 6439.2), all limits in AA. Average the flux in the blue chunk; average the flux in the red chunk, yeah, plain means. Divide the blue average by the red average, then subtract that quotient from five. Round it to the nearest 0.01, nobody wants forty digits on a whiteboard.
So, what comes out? 4.04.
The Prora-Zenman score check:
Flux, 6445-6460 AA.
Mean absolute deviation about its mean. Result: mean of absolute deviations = 0.036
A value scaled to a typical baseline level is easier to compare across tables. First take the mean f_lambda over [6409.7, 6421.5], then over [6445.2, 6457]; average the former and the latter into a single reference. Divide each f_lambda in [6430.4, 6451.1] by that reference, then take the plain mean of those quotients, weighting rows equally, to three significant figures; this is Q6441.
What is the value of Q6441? 1.02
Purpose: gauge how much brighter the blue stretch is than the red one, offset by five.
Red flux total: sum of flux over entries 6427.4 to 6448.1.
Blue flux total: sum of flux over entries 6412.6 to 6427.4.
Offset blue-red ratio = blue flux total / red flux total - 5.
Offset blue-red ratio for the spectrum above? -4.3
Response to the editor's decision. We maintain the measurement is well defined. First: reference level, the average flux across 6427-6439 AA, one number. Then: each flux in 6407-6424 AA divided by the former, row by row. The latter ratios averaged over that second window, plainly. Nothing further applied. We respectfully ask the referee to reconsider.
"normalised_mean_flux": 0.97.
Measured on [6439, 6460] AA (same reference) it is 1.01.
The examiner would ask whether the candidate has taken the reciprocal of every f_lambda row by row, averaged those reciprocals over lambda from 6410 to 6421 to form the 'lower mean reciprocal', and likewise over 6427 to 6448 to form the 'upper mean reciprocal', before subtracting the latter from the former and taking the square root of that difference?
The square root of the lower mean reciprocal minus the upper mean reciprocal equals 0.061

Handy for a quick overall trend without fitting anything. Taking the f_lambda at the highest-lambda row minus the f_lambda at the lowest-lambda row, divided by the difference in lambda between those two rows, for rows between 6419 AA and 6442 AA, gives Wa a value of 0.02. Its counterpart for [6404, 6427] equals 0.00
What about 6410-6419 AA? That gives -0.03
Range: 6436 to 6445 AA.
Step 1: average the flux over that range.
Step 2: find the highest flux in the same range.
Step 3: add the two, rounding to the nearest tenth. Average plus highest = 22.8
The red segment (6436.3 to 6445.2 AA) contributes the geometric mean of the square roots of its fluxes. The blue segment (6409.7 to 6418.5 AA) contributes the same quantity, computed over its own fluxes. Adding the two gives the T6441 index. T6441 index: 6.67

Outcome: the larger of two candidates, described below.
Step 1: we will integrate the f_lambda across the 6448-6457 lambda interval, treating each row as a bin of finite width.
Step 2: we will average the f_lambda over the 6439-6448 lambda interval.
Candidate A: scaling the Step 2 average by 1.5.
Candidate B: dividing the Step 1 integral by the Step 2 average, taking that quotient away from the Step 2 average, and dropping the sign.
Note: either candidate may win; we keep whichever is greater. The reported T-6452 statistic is 17.1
